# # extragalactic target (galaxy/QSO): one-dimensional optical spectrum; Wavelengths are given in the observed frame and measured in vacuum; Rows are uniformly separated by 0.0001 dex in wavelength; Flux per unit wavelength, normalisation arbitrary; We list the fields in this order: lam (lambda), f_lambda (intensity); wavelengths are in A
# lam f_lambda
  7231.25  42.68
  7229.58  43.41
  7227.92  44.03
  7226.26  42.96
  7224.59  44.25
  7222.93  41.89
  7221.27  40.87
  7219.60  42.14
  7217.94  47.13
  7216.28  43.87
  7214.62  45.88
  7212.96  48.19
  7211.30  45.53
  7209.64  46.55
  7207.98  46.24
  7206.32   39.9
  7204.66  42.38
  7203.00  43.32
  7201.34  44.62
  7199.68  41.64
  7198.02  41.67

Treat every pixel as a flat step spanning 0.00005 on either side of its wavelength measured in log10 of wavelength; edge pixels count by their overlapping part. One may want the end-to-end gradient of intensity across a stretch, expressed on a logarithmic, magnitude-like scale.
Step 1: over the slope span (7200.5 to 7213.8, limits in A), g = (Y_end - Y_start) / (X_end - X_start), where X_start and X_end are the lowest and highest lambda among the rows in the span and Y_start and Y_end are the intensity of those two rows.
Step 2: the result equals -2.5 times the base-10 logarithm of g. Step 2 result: 1.3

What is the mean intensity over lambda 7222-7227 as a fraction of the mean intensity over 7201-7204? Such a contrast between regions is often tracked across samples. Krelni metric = 0.98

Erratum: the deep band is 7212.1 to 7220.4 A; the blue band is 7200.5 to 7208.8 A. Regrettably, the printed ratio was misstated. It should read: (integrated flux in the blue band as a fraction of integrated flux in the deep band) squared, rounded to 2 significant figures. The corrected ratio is 0.90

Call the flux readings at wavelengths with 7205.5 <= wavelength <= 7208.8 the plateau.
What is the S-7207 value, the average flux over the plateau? 43.1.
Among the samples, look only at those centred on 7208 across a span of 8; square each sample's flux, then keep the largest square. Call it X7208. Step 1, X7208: 2167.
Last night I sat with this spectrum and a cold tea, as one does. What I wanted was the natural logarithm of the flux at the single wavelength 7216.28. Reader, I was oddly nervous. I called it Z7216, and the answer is 3.78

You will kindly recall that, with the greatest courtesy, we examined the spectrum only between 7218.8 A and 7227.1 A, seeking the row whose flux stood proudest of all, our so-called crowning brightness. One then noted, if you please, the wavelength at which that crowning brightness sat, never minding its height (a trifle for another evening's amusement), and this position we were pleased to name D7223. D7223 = 7224.59 A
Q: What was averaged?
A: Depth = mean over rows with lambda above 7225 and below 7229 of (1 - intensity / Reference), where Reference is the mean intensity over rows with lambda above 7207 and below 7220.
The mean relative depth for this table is 0.05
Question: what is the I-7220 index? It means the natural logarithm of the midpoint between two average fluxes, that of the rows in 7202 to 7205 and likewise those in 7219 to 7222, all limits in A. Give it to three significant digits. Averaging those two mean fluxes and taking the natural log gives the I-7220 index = 3.74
